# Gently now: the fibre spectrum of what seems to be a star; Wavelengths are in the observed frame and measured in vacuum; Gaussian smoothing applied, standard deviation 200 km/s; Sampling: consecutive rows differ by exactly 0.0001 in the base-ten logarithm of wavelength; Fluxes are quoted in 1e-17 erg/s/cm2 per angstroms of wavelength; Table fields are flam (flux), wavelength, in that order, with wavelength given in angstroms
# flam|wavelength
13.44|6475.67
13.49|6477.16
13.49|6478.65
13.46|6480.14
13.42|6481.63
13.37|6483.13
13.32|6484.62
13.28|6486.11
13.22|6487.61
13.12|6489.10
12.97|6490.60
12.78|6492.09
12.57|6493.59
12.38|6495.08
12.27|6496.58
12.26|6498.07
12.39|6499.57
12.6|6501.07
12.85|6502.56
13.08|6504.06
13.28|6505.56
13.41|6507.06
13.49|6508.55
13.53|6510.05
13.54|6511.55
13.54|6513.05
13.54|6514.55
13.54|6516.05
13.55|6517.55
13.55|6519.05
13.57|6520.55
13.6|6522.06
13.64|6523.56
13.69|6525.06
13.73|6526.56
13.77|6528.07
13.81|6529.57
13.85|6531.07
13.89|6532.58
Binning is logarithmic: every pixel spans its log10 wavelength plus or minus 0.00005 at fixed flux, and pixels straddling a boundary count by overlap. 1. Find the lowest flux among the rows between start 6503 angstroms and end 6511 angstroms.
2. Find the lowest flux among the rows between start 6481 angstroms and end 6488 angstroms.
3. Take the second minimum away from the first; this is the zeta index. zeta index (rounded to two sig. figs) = -0.14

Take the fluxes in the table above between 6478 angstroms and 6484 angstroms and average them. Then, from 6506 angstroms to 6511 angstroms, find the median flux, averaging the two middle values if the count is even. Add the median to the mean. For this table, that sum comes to 26.9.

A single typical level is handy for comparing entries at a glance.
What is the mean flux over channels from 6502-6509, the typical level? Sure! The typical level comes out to 13.2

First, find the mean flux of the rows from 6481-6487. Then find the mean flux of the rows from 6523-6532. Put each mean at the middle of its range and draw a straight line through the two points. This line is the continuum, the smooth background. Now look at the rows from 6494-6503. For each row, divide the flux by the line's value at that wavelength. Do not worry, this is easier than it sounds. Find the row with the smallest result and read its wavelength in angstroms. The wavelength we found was 6498.07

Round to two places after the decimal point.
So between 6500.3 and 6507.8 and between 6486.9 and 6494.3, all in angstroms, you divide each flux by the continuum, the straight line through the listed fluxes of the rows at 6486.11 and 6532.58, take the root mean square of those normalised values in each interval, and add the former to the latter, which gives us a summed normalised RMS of 1.93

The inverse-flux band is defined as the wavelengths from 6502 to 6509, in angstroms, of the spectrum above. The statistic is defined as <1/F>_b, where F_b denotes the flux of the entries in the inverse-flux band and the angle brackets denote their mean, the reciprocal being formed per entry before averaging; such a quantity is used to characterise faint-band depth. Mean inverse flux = 0.0757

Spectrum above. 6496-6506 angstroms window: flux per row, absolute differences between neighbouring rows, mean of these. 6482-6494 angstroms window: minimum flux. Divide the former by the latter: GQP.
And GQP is 0.014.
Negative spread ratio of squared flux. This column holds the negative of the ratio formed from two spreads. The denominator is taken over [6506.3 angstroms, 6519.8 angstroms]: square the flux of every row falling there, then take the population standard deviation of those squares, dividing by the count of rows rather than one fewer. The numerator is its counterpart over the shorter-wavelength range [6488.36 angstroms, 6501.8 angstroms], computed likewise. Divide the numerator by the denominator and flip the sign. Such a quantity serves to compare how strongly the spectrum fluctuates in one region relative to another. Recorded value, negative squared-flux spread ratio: -6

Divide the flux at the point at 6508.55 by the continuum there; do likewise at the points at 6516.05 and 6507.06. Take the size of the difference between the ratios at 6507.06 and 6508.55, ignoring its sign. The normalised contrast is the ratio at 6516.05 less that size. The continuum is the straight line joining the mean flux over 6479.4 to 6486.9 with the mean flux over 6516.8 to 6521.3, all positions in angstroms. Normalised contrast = 0.99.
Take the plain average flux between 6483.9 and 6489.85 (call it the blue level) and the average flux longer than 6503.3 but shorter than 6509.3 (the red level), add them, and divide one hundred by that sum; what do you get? 3.77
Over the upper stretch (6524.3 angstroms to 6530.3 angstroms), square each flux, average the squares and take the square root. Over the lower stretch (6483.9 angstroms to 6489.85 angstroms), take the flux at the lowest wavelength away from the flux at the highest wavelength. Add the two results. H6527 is 13.6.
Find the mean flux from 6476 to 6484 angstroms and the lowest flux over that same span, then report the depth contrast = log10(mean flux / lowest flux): 0.0025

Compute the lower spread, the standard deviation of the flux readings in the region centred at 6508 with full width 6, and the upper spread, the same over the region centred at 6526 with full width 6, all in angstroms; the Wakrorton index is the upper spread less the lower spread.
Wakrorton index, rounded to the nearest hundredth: -0.05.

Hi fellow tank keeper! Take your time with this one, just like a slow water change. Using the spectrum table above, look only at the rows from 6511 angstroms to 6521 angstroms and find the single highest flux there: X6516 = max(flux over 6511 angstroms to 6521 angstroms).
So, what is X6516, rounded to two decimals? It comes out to 13.57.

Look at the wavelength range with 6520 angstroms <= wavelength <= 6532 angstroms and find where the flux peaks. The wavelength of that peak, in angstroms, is 6531.07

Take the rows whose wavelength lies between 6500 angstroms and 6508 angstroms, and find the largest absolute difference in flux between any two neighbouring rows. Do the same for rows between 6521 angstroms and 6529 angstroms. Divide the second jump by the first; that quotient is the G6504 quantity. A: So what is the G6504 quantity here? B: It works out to 0.20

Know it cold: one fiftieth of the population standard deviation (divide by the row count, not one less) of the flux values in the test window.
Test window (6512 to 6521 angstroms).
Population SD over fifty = 0.0002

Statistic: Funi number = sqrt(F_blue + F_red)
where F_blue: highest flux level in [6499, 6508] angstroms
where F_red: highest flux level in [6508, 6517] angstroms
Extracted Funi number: 5.19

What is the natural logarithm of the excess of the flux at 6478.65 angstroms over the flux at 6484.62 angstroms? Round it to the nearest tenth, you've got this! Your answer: -1.8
